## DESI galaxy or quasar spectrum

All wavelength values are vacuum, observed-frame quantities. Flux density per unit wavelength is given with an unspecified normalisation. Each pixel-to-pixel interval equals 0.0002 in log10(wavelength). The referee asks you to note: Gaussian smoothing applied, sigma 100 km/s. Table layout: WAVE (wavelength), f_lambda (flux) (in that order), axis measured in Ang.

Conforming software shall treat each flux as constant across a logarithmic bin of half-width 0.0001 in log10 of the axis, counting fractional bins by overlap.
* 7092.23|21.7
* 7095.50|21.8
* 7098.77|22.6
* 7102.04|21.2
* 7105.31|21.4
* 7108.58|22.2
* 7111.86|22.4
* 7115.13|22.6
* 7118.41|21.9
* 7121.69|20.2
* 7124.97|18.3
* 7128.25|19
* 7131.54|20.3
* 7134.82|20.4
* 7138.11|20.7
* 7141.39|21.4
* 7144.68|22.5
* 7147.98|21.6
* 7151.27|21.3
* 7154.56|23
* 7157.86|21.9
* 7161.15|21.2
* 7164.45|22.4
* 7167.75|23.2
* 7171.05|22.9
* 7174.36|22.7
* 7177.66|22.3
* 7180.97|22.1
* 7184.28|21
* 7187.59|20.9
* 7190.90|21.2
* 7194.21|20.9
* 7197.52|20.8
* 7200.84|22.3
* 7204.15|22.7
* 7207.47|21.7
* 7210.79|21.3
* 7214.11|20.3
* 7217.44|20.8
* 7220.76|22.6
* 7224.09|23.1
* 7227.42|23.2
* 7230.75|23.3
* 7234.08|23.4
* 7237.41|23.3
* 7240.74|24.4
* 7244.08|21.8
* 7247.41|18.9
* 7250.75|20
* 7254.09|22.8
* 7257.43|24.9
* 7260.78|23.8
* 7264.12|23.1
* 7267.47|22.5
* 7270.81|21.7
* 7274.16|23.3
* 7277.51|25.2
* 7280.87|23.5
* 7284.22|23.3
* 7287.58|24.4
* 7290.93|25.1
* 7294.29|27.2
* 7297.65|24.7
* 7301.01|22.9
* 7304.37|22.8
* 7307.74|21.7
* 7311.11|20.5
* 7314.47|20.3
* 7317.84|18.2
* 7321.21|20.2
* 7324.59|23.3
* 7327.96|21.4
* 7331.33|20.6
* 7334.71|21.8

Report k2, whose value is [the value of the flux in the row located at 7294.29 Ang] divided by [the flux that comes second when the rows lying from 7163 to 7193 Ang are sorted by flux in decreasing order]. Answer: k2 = 1.19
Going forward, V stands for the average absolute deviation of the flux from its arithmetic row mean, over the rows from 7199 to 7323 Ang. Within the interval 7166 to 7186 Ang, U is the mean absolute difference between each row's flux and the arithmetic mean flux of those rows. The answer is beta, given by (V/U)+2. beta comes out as 4.52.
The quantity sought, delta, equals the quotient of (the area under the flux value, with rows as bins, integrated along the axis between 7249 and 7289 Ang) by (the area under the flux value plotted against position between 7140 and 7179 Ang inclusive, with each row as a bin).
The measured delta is 1.07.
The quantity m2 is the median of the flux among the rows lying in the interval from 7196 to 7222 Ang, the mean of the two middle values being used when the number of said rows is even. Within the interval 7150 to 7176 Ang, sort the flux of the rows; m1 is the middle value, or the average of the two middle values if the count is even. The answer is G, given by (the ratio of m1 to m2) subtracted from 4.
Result 2.95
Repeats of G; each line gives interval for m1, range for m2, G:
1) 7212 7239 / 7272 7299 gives 3.06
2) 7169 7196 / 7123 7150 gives 2.95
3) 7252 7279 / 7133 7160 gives 2.92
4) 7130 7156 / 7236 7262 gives 3.07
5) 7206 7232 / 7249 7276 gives 3.03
